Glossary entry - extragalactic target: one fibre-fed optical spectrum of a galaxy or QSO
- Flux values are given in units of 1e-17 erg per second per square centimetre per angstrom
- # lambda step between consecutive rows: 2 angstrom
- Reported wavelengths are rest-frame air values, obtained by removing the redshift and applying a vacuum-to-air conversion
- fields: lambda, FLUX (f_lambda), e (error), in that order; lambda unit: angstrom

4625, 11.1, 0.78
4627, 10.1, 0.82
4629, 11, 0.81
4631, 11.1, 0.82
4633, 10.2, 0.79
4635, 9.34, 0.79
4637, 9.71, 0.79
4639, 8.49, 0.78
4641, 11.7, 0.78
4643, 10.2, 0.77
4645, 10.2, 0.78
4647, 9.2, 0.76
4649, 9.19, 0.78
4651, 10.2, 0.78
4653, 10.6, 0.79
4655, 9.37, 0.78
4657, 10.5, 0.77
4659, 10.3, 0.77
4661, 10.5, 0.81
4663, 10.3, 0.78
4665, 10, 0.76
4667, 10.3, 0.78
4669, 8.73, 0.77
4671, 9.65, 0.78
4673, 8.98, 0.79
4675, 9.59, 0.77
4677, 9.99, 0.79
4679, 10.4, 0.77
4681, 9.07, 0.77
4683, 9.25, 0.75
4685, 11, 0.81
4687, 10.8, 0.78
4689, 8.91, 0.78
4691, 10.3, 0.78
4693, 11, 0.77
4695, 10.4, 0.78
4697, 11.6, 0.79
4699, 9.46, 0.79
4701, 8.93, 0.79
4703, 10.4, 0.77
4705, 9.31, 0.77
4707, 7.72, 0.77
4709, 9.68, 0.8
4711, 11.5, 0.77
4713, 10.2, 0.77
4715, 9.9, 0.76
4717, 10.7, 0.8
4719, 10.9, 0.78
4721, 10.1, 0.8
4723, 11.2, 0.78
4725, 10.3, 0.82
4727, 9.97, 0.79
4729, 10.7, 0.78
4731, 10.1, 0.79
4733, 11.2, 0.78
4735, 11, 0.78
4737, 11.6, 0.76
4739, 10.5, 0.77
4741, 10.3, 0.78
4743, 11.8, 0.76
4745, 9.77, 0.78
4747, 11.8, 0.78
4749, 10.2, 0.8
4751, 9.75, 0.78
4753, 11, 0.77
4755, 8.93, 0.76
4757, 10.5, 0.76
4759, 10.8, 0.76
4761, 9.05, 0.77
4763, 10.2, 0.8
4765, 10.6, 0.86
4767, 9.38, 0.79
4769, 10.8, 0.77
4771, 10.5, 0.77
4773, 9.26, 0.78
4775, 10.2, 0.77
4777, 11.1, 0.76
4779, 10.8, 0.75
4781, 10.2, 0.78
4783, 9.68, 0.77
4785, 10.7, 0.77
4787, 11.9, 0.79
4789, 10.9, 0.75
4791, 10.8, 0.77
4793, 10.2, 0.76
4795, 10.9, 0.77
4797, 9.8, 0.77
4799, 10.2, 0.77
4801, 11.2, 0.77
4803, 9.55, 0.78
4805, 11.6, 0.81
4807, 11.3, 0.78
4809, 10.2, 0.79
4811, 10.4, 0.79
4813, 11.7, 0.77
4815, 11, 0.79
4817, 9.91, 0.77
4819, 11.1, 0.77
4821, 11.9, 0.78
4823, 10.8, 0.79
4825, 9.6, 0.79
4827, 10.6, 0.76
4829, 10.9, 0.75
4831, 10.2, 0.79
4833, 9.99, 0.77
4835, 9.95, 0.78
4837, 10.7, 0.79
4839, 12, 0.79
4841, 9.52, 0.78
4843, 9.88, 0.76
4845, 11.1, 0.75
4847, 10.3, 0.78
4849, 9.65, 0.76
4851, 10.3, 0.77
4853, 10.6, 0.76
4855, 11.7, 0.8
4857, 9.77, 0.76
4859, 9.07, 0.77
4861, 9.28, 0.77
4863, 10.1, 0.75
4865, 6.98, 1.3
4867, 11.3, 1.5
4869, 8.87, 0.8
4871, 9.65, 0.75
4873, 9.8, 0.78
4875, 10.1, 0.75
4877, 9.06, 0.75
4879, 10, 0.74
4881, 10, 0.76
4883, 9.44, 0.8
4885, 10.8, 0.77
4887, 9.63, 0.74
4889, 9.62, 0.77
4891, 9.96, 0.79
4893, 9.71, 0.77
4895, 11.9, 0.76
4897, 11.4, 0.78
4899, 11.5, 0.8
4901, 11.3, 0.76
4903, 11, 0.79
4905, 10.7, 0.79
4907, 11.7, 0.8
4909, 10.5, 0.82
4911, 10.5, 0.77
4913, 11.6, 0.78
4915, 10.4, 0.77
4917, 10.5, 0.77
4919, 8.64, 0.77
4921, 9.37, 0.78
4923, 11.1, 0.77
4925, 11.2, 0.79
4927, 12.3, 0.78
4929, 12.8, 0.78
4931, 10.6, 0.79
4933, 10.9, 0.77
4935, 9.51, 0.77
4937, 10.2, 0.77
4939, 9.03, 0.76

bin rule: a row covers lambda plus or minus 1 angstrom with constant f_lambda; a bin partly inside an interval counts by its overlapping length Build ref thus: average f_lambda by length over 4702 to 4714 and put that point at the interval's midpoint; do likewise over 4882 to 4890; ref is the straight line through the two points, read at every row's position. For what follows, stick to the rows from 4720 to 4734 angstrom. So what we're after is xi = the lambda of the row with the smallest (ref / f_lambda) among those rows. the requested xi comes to 4723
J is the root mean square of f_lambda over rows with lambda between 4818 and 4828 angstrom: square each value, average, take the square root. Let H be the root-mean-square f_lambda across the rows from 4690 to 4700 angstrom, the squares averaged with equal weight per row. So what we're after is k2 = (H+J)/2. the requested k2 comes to 10.7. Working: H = 10.6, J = 10.83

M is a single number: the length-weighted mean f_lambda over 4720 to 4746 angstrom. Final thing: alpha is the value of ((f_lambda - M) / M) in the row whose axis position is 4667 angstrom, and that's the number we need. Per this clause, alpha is -0.033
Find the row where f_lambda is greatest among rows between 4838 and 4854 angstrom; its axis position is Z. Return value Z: 4839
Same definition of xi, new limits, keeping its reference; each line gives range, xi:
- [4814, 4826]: 4821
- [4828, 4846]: 4839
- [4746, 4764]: 4747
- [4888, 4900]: 4895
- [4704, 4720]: 4711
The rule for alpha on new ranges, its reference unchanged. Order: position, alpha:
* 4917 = -0.015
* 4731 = -0.052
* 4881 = -0.062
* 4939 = -0.153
